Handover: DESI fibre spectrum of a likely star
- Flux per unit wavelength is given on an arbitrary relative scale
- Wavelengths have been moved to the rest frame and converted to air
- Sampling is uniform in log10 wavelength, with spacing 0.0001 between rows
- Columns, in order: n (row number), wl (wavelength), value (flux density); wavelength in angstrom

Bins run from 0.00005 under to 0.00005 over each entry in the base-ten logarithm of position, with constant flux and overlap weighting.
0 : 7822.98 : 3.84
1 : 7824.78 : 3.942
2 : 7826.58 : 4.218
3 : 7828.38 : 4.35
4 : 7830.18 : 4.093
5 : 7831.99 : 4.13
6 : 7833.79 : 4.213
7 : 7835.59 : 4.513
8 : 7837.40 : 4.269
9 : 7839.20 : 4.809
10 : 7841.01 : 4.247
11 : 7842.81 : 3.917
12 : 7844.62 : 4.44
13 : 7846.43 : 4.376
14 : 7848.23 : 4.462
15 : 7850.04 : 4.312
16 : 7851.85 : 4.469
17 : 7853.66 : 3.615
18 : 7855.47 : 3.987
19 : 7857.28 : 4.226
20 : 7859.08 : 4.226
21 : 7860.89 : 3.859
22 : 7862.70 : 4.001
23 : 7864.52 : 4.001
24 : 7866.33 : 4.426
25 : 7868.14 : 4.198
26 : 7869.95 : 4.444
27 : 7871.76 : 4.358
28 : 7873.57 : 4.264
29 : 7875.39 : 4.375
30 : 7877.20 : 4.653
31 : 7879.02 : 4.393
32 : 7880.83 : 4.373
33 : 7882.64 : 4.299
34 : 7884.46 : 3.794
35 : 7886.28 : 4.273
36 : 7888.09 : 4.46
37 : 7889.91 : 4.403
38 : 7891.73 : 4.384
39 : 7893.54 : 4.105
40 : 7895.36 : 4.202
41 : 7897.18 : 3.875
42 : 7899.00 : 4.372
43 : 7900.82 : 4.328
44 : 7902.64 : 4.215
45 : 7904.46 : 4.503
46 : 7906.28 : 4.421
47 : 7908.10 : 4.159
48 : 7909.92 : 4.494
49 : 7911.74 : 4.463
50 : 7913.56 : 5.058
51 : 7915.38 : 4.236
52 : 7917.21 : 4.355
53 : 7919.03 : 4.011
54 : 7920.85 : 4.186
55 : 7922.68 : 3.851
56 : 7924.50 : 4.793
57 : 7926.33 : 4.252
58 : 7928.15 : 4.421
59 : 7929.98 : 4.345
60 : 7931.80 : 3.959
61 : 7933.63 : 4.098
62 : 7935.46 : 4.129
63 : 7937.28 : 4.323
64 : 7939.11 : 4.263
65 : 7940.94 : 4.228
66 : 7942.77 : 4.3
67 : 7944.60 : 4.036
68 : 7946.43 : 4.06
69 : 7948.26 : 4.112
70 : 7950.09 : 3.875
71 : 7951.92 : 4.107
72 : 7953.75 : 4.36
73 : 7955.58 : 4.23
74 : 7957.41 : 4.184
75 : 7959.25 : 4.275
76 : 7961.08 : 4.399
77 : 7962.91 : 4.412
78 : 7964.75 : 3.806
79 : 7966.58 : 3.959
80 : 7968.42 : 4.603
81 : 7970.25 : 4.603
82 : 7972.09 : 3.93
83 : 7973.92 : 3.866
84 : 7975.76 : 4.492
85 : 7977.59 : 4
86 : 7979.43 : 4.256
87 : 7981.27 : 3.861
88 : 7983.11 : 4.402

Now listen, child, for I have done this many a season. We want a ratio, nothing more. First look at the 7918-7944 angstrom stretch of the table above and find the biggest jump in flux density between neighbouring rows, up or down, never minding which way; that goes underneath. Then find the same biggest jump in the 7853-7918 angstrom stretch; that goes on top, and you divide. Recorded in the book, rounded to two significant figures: 0.87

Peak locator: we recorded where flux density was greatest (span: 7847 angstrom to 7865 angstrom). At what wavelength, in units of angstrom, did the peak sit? 7851.85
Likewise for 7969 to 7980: 7970.25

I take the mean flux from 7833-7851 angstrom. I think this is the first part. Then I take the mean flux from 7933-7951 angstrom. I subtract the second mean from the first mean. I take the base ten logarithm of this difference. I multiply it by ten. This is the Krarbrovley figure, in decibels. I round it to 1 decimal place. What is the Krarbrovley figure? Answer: -6.7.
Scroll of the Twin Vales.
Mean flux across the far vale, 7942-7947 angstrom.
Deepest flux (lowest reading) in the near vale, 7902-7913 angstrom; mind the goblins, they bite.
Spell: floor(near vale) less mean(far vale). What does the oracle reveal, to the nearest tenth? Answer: 0.0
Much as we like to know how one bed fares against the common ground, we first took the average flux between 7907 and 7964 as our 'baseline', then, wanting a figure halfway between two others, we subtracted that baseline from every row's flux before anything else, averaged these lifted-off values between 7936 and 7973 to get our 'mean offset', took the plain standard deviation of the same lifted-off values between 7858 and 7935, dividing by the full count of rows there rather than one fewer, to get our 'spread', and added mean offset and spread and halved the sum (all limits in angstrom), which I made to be 0.10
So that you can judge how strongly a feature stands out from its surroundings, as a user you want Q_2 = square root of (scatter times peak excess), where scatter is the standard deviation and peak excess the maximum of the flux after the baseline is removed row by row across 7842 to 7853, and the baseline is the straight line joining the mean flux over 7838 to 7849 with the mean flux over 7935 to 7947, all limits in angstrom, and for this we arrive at 0.15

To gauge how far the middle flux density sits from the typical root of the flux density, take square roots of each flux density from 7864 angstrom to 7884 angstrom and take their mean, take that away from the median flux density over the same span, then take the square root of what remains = 1.51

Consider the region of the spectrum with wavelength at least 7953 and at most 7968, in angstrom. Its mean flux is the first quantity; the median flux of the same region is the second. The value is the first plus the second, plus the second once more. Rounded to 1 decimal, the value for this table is 12.7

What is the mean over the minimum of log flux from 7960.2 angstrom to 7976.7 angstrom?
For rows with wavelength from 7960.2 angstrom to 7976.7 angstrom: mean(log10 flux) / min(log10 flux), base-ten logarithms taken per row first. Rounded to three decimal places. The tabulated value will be 1.077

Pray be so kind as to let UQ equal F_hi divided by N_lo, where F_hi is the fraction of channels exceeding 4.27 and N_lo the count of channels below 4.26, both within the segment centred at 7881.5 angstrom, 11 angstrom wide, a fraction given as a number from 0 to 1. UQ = 0.8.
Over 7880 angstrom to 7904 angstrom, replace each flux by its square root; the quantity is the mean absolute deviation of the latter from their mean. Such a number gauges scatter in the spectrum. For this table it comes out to 0.038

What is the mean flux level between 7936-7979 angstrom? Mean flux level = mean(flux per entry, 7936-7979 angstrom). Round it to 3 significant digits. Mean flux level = 4.19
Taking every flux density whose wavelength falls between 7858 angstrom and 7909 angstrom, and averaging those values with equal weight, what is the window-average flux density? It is 4.26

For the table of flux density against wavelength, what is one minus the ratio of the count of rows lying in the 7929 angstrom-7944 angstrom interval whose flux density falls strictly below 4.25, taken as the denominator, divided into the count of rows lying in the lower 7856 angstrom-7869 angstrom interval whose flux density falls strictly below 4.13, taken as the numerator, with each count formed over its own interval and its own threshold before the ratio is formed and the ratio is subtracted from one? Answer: 0.25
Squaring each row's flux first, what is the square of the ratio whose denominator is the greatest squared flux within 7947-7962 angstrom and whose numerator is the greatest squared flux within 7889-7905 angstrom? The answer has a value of 1.1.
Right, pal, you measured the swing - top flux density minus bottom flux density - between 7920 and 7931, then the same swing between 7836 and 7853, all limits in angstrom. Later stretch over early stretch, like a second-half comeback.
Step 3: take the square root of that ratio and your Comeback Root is 1.03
